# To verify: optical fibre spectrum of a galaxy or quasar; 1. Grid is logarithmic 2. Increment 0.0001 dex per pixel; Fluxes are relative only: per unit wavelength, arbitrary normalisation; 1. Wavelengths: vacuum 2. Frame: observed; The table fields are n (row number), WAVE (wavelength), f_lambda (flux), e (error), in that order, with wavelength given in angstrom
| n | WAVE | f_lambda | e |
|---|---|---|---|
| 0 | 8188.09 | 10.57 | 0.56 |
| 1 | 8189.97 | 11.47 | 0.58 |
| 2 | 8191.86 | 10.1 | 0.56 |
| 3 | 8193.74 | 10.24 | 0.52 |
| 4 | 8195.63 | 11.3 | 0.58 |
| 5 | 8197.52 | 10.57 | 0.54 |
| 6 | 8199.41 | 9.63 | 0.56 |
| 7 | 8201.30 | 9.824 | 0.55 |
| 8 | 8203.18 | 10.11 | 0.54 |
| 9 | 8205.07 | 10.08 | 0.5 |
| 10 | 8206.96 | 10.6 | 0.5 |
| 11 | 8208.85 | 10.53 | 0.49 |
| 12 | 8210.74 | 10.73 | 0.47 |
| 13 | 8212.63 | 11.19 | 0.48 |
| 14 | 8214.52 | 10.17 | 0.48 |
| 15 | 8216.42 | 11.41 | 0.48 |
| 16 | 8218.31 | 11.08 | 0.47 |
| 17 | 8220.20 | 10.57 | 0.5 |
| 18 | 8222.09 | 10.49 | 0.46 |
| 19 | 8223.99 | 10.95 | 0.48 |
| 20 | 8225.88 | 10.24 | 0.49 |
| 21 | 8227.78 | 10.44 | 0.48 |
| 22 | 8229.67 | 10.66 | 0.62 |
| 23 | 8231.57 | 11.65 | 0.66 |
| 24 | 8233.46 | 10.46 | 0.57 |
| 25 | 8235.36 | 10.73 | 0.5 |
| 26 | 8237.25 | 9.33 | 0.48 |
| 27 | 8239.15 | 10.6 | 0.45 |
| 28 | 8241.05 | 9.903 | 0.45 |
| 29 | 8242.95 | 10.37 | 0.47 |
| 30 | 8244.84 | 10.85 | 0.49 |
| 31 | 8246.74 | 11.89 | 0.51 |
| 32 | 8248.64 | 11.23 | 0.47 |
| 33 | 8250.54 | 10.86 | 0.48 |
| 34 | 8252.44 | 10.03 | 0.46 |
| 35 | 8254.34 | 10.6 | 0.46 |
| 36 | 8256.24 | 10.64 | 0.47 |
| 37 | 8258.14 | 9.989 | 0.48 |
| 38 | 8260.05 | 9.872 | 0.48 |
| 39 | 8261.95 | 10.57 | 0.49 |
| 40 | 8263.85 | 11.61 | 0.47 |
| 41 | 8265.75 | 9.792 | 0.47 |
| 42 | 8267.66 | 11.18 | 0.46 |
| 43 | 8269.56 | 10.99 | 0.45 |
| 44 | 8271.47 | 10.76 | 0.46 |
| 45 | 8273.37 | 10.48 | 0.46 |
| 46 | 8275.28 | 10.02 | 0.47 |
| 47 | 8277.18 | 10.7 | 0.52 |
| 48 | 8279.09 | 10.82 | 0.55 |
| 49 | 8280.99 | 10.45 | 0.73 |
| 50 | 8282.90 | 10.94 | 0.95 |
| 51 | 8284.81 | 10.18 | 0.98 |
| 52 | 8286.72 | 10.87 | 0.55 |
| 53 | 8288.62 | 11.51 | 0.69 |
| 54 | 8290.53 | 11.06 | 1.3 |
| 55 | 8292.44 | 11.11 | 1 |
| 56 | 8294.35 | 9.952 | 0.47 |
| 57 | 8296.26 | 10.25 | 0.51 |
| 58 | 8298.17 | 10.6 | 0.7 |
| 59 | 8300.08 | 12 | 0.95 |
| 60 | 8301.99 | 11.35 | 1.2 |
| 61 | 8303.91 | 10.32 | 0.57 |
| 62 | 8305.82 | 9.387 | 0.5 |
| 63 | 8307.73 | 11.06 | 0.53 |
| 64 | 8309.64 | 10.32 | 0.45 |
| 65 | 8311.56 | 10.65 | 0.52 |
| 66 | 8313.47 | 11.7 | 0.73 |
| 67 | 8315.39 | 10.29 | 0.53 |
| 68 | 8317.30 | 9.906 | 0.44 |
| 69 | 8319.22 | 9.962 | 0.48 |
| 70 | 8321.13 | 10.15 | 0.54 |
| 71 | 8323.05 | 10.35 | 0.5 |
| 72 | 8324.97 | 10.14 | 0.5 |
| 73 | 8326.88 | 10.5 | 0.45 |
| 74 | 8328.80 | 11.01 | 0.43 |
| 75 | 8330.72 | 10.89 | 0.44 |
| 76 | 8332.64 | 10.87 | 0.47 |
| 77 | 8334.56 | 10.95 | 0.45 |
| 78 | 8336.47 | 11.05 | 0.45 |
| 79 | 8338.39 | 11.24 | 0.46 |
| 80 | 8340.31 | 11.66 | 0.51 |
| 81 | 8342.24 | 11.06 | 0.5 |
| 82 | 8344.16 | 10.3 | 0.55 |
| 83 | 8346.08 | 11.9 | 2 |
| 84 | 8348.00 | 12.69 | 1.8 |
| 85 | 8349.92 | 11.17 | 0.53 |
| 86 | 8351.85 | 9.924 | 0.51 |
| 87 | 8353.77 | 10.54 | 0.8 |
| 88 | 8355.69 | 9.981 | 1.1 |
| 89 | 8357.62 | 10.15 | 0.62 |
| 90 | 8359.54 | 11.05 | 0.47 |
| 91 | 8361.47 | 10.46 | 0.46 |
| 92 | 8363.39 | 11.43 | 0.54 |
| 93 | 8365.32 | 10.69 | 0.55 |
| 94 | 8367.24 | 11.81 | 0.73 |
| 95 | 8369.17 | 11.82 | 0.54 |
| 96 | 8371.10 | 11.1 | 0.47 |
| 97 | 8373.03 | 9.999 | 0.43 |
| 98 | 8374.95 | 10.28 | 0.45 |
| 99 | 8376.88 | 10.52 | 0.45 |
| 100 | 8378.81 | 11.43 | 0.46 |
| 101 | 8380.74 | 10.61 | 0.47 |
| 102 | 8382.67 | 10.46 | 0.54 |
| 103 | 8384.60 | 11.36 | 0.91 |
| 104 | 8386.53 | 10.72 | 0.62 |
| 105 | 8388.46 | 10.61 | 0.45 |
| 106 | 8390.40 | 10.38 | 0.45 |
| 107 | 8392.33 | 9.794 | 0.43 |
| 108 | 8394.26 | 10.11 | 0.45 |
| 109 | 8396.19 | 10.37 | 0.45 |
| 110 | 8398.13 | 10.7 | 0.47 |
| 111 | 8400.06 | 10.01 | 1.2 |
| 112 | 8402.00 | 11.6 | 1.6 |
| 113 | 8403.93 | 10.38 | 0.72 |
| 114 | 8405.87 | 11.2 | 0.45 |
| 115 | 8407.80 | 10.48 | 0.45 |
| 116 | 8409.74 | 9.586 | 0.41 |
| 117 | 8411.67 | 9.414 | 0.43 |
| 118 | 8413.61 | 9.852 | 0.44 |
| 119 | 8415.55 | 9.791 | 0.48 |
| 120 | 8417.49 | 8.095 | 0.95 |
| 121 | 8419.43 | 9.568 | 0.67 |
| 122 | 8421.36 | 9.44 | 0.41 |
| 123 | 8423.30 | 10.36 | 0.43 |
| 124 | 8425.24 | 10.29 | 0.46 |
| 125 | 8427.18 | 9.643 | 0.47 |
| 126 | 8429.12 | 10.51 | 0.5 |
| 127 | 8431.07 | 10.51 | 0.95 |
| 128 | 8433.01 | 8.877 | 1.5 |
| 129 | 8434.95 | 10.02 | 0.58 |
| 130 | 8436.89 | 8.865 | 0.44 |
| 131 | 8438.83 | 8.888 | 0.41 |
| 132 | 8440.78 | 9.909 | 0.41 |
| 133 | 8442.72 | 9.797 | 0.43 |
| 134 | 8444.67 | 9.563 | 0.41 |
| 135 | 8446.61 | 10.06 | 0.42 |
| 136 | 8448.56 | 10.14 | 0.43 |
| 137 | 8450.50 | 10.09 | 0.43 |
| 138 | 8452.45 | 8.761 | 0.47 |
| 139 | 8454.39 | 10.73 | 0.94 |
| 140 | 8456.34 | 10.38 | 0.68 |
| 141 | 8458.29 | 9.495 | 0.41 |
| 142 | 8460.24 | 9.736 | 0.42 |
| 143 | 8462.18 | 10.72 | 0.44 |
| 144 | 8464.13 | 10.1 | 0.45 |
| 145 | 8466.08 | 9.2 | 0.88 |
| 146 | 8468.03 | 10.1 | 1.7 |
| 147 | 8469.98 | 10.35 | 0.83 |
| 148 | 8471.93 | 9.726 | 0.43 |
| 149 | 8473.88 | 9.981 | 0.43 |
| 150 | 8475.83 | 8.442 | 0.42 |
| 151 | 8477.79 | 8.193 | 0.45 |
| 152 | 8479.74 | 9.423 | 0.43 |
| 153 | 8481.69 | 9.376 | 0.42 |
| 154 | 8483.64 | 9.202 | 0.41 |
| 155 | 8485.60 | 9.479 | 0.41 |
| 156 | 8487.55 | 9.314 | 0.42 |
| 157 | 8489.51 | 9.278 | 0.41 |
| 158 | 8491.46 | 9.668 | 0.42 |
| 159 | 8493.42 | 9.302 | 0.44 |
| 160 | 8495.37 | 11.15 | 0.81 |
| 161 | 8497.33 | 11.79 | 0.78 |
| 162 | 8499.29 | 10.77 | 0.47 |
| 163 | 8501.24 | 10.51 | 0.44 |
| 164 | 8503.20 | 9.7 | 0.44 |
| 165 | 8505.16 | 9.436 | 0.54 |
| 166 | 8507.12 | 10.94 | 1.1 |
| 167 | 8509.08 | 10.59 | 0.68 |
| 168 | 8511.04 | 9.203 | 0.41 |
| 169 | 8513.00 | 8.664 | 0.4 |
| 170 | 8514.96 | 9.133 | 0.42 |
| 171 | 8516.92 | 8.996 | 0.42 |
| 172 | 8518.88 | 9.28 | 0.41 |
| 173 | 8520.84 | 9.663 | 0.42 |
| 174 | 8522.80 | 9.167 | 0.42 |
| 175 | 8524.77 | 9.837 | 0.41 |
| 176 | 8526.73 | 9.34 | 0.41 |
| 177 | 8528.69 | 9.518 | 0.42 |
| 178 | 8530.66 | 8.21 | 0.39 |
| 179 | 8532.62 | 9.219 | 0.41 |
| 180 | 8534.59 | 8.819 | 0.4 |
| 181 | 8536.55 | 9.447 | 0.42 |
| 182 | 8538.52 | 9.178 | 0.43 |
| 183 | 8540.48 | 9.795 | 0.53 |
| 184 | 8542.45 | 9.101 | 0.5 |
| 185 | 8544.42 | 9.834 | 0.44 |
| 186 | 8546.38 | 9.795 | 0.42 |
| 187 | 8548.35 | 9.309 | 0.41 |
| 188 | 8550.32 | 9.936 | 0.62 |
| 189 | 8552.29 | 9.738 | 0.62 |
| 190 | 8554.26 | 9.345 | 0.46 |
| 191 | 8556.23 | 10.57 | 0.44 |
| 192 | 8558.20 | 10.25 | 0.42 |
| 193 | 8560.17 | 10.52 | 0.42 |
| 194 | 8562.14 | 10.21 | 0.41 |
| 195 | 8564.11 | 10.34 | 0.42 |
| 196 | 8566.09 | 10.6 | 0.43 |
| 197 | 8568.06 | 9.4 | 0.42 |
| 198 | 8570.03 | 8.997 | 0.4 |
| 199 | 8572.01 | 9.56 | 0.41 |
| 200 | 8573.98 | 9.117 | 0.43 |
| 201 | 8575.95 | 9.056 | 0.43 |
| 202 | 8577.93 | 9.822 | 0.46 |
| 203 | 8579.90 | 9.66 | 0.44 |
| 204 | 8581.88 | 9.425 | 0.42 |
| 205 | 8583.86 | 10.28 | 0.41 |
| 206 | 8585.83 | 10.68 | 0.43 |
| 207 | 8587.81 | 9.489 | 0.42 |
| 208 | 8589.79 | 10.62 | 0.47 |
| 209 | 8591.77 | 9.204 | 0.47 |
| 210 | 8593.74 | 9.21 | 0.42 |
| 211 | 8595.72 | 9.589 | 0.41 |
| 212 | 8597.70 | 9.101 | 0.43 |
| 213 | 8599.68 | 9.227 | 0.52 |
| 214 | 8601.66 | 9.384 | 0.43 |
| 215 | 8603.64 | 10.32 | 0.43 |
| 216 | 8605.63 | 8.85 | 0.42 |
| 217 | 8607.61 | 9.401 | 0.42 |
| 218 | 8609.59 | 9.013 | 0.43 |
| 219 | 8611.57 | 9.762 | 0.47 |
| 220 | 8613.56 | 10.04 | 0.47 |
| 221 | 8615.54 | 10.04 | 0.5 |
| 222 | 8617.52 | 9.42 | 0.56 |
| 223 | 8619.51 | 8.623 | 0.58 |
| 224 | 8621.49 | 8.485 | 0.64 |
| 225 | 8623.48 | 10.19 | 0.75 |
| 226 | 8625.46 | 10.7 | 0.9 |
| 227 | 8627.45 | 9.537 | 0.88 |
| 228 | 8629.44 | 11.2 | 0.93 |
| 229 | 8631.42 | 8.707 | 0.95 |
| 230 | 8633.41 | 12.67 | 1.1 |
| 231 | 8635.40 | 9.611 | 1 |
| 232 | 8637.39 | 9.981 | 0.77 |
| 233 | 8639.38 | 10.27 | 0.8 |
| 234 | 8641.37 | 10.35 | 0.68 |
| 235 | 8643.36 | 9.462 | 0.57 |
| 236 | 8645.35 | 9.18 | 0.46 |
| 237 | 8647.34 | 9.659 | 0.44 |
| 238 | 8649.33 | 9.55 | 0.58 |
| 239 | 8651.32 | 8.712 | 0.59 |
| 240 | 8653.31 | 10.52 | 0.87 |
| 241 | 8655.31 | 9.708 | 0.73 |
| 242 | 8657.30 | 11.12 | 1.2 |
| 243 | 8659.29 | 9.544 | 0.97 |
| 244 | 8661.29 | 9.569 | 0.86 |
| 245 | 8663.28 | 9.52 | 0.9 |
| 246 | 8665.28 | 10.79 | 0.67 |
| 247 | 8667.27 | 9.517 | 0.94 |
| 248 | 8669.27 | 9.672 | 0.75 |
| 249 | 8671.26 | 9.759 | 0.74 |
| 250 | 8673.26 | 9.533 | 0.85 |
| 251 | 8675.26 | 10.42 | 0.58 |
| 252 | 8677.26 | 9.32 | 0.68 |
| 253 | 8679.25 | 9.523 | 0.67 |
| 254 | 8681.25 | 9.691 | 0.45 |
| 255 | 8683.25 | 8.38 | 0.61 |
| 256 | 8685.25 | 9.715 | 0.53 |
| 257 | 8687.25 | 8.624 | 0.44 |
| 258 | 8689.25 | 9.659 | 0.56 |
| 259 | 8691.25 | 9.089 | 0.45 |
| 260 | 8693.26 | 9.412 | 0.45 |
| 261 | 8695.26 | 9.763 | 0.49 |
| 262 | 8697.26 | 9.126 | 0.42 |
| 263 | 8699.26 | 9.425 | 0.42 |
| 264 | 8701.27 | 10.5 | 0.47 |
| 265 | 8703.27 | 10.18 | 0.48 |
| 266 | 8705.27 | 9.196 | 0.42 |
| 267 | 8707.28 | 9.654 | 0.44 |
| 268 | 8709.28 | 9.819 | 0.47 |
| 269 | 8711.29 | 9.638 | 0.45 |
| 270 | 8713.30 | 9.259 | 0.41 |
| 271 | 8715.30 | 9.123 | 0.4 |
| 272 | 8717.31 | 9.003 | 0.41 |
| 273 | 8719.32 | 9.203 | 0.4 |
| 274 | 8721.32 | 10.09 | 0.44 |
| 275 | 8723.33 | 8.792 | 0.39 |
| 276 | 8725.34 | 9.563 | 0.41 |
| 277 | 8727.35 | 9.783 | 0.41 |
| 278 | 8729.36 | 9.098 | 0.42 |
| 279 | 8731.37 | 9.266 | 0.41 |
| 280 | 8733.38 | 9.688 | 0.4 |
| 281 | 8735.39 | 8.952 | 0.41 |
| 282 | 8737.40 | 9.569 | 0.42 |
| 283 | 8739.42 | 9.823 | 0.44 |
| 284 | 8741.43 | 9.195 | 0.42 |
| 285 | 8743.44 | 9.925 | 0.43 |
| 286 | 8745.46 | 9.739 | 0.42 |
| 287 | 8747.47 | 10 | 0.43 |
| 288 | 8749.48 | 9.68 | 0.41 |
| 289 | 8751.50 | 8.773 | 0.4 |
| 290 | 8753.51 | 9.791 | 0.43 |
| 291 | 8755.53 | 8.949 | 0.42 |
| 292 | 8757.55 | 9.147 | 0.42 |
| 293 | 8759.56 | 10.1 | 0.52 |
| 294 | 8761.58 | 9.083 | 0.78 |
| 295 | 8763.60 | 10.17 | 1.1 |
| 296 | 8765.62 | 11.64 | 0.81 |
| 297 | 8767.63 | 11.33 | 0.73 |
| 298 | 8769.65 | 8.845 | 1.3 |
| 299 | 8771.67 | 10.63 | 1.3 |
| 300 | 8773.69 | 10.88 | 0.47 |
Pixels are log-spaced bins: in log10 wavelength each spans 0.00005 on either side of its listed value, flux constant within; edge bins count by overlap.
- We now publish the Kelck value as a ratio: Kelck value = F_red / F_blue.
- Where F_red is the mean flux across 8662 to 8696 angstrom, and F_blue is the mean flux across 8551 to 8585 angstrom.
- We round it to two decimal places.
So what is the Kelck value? 0.97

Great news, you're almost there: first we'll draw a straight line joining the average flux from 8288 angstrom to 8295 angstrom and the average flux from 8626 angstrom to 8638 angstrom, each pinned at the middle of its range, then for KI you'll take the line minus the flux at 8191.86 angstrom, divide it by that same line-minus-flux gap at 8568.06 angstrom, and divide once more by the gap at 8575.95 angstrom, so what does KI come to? 1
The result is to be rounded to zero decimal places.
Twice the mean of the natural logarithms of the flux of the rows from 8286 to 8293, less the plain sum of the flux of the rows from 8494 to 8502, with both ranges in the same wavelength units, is -39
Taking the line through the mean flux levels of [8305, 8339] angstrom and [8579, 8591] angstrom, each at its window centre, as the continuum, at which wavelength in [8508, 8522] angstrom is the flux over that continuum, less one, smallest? 8513.00 angstrom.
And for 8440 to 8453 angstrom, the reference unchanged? 8452.45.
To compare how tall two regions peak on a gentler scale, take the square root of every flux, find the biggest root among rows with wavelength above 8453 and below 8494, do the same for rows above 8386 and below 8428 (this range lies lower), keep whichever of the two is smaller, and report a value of 3.28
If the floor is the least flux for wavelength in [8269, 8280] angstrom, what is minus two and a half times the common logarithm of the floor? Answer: -2.50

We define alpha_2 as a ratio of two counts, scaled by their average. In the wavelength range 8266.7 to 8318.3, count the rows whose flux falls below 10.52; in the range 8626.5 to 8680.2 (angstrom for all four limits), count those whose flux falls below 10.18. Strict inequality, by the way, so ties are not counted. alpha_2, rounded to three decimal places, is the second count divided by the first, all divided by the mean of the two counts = 0.115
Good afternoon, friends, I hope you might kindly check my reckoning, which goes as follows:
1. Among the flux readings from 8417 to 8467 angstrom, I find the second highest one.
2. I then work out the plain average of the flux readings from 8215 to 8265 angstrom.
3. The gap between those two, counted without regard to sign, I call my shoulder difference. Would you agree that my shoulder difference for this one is 0.1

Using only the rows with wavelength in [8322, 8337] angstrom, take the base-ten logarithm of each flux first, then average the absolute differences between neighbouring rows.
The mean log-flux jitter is 0.008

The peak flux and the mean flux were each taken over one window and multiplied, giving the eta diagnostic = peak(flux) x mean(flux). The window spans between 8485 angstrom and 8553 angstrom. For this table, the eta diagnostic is 114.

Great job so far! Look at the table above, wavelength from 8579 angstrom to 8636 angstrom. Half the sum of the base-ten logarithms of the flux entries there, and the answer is 14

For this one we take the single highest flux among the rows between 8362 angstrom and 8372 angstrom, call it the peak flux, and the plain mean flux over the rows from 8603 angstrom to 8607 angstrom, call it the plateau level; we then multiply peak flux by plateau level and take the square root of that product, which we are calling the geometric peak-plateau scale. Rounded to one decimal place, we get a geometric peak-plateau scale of 10.6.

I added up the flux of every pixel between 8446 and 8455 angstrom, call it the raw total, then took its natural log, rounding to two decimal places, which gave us 3.91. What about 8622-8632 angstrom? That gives 3.92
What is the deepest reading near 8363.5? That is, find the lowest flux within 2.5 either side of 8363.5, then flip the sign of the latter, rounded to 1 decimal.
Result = -10.5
